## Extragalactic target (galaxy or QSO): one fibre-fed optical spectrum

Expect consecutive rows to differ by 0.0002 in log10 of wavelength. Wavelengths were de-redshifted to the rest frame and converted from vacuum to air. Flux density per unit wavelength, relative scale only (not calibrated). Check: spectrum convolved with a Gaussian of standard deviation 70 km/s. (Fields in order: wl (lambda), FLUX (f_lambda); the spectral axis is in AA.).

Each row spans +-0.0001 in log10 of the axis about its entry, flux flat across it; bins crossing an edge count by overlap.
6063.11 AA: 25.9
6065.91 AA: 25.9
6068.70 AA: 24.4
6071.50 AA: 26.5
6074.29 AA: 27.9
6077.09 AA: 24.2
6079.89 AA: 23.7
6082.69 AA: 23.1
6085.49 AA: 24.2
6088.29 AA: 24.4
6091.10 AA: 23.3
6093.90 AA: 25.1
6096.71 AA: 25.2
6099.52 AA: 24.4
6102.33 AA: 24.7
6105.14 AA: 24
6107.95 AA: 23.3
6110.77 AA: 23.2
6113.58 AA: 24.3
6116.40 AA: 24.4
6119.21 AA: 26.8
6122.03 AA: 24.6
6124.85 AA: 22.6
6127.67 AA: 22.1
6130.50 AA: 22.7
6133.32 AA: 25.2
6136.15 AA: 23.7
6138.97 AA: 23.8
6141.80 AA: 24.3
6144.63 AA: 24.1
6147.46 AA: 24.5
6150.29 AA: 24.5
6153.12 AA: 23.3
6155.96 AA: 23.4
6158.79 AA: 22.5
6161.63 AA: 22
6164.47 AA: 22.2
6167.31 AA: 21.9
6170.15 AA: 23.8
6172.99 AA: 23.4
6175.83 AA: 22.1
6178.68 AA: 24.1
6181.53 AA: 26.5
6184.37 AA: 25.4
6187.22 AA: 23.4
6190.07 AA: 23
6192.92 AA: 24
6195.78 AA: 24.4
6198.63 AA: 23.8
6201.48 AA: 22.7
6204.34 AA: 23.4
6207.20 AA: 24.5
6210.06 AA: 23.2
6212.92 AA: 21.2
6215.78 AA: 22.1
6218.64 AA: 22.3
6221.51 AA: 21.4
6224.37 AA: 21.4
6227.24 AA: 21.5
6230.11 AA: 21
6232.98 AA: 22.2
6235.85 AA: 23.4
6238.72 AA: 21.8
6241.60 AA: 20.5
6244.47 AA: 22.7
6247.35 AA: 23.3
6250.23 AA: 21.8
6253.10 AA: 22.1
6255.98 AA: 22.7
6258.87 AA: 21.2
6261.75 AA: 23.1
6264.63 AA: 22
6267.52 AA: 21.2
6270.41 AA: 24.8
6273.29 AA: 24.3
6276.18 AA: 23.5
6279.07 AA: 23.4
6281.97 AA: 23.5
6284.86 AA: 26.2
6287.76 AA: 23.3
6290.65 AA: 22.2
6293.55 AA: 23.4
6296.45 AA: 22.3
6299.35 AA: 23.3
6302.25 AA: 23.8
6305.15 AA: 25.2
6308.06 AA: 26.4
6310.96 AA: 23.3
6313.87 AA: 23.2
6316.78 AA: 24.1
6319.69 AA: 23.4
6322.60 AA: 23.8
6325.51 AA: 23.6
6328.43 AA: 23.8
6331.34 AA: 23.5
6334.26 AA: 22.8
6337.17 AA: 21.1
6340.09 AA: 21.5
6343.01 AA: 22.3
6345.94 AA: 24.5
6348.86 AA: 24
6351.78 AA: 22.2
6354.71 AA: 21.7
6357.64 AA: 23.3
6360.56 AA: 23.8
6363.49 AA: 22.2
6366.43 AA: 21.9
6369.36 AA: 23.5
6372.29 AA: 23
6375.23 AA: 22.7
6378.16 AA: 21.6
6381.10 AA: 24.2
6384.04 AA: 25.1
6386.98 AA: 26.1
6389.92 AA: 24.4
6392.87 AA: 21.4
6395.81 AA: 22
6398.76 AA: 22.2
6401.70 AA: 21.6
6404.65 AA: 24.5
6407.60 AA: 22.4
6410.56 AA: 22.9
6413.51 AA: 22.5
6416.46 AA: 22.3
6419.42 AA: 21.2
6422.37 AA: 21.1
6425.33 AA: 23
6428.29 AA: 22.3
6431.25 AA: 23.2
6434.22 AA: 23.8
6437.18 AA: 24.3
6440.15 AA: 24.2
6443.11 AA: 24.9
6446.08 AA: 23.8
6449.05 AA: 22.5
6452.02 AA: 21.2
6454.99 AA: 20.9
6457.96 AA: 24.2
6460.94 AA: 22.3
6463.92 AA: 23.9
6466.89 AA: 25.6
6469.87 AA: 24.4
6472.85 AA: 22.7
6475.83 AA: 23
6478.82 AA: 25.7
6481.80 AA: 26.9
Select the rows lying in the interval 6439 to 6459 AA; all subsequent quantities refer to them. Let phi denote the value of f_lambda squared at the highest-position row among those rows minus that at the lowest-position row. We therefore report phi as 0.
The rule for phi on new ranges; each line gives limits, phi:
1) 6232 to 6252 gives -18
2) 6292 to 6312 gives -5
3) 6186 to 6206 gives 0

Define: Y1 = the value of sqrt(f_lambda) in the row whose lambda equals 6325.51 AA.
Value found 4.86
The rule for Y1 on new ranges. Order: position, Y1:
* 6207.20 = 4.95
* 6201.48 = 4.76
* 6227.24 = 4.64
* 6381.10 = 4.92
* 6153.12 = 4.83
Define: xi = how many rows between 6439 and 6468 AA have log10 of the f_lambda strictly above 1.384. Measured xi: 2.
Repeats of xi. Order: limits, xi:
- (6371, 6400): 3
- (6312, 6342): 0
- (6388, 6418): 2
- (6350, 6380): 0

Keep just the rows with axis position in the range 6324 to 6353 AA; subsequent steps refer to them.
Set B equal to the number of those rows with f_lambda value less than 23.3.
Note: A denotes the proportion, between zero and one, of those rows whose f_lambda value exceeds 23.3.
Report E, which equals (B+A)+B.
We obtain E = 10.5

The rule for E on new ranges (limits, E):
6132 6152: 1.0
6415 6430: 10.0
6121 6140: 6.6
